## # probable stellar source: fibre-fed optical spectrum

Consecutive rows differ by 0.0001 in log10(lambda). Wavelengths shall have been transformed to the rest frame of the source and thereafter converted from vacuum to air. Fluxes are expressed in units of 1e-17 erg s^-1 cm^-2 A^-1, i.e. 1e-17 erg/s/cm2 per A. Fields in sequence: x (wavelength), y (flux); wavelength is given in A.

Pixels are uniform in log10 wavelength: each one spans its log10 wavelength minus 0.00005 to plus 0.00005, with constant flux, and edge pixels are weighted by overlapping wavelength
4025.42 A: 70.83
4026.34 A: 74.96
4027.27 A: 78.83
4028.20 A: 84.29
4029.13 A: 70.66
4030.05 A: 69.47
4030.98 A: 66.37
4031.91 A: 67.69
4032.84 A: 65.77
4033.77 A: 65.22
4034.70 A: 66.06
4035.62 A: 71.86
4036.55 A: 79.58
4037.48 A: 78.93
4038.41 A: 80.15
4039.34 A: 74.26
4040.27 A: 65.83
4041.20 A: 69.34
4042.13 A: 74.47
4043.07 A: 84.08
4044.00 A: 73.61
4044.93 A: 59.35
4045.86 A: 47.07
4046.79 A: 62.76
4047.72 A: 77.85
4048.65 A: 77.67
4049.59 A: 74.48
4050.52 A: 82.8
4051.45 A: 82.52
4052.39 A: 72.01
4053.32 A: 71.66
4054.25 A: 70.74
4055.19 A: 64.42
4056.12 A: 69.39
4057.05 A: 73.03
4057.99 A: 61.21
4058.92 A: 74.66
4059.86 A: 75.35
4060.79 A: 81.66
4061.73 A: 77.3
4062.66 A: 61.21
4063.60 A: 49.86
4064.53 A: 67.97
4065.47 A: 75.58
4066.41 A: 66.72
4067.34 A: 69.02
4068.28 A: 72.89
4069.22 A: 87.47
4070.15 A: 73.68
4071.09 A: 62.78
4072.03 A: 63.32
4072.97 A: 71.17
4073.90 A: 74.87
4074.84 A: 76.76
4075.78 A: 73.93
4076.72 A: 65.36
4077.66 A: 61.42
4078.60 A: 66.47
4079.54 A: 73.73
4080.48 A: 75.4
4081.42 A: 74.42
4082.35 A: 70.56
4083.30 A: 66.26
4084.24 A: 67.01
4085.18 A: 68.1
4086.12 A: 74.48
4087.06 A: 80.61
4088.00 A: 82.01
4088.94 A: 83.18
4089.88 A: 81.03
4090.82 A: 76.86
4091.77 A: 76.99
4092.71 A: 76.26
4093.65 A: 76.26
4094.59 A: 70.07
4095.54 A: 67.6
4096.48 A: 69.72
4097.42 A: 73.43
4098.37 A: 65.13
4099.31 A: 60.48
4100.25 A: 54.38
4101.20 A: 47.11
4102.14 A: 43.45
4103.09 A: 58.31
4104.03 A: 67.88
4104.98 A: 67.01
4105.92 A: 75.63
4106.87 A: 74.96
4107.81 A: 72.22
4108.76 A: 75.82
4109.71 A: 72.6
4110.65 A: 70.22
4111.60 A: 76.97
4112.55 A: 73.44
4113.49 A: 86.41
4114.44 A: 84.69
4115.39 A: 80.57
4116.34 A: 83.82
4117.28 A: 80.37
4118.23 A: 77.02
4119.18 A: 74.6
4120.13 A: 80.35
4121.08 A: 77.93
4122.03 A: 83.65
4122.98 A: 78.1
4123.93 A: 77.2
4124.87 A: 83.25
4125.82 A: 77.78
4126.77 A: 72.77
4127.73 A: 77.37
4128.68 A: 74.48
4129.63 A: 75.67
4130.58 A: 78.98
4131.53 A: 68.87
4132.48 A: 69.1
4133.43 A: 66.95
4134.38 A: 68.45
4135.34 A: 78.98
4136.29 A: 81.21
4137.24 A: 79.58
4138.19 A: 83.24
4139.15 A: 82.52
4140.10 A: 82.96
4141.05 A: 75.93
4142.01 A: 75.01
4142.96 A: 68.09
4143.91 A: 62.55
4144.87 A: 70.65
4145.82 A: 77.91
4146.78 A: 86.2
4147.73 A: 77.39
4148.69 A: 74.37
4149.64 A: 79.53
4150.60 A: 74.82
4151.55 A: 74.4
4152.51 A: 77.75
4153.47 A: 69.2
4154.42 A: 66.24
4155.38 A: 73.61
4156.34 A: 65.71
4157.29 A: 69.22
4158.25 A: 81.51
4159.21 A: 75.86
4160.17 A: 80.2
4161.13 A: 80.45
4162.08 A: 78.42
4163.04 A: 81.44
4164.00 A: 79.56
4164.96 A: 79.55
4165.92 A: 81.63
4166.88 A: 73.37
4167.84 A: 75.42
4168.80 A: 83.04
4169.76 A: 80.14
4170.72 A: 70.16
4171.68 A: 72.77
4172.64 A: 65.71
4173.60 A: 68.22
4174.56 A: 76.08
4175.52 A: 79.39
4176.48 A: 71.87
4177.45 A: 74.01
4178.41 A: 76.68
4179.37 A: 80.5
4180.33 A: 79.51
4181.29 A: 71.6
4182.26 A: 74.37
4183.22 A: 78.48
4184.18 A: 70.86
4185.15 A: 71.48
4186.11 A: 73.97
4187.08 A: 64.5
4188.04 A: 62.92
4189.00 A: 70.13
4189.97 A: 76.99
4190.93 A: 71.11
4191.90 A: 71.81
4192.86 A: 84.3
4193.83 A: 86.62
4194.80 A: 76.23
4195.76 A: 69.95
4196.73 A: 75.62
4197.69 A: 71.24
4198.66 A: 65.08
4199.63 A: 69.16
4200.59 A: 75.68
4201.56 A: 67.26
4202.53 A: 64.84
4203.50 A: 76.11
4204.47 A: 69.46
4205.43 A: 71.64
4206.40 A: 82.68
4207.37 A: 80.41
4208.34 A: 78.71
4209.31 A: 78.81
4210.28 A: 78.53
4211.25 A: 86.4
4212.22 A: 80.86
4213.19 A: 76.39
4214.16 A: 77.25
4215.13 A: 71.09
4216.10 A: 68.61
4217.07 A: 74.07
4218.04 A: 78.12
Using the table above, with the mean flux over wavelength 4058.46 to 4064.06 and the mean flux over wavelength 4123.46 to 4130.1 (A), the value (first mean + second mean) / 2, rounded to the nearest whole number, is 73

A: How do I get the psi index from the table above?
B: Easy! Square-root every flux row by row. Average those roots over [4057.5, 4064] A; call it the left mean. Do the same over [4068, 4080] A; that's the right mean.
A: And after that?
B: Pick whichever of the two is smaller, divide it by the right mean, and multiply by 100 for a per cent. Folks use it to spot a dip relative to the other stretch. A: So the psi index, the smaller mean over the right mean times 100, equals 98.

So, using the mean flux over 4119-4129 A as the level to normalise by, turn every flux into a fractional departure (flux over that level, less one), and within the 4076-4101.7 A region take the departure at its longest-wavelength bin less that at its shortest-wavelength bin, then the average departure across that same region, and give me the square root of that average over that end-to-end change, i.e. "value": 0.64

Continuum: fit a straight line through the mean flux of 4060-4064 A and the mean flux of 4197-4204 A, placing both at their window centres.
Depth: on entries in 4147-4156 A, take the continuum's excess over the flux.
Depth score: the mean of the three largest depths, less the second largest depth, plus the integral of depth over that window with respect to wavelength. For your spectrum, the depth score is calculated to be -44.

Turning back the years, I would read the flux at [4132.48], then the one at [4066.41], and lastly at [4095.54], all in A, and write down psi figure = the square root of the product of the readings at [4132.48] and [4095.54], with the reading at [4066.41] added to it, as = 135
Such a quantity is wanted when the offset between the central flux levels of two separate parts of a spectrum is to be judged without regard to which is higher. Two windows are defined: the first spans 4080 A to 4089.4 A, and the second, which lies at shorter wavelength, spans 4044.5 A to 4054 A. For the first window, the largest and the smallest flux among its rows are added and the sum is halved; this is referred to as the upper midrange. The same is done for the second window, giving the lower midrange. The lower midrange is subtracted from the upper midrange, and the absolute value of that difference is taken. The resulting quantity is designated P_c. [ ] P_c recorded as 10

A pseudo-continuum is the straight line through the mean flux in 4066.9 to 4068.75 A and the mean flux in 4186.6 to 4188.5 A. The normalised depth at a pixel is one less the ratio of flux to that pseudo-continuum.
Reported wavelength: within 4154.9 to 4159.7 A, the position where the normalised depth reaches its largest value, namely 4156.34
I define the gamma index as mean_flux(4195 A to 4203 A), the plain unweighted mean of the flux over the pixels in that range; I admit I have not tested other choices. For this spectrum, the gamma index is 70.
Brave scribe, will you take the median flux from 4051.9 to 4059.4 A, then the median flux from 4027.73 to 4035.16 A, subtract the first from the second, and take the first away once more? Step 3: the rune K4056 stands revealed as -75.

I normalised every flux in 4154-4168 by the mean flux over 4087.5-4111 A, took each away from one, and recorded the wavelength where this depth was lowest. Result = 4165.92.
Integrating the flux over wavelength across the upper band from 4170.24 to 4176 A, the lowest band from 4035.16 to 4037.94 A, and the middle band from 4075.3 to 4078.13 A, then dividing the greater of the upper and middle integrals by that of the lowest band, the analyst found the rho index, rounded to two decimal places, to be 1.94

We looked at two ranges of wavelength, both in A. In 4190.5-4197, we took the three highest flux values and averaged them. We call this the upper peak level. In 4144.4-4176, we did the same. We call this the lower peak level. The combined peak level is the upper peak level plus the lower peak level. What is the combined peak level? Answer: 166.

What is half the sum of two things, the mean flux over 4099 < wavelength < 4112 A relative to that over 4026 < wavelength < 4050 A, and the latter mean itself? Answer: 36.2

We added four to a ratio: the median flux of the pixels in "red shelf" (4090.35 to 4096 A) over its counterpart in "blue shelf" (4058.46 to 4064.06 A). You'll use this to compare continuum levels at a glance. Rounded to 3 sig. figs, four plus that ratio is 5.02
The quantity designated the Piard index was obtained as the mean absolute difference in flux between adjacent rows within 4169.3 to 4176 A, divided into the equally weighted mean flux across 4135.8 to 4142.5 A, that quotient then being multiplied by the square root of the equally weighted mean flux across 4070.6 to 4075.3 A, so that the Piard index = 120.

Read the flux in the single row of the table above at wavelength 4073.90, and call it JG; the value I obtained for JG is 74.87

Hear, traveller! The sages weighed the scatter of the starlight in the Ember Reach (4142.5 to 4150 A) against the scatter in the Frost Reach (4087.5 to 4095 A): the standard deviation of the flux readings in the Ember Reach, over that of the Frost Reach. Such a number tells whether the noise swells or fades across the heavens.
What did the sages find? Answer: 1.76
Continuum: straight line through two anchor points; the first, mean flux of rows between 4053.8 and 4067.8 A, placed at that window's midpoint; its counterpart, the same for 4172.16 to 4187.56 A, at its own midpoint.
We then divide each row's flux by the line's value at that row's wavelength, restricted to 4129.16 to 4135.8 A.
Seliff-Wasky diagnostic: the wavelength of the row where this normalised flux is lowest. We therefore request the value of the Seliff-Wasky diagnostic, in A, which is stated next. 4133.43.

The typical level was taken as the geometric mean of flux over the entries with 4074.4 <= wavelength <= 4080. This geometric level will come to 69.4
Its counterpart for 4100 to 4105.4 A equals 55.6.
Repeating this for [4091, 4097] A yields 72.7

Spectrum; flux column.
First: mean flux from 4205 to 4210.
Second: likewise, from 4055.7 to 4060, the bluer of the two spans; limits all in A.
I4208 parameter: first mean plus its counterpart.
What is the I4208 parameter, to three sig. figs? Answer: 149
